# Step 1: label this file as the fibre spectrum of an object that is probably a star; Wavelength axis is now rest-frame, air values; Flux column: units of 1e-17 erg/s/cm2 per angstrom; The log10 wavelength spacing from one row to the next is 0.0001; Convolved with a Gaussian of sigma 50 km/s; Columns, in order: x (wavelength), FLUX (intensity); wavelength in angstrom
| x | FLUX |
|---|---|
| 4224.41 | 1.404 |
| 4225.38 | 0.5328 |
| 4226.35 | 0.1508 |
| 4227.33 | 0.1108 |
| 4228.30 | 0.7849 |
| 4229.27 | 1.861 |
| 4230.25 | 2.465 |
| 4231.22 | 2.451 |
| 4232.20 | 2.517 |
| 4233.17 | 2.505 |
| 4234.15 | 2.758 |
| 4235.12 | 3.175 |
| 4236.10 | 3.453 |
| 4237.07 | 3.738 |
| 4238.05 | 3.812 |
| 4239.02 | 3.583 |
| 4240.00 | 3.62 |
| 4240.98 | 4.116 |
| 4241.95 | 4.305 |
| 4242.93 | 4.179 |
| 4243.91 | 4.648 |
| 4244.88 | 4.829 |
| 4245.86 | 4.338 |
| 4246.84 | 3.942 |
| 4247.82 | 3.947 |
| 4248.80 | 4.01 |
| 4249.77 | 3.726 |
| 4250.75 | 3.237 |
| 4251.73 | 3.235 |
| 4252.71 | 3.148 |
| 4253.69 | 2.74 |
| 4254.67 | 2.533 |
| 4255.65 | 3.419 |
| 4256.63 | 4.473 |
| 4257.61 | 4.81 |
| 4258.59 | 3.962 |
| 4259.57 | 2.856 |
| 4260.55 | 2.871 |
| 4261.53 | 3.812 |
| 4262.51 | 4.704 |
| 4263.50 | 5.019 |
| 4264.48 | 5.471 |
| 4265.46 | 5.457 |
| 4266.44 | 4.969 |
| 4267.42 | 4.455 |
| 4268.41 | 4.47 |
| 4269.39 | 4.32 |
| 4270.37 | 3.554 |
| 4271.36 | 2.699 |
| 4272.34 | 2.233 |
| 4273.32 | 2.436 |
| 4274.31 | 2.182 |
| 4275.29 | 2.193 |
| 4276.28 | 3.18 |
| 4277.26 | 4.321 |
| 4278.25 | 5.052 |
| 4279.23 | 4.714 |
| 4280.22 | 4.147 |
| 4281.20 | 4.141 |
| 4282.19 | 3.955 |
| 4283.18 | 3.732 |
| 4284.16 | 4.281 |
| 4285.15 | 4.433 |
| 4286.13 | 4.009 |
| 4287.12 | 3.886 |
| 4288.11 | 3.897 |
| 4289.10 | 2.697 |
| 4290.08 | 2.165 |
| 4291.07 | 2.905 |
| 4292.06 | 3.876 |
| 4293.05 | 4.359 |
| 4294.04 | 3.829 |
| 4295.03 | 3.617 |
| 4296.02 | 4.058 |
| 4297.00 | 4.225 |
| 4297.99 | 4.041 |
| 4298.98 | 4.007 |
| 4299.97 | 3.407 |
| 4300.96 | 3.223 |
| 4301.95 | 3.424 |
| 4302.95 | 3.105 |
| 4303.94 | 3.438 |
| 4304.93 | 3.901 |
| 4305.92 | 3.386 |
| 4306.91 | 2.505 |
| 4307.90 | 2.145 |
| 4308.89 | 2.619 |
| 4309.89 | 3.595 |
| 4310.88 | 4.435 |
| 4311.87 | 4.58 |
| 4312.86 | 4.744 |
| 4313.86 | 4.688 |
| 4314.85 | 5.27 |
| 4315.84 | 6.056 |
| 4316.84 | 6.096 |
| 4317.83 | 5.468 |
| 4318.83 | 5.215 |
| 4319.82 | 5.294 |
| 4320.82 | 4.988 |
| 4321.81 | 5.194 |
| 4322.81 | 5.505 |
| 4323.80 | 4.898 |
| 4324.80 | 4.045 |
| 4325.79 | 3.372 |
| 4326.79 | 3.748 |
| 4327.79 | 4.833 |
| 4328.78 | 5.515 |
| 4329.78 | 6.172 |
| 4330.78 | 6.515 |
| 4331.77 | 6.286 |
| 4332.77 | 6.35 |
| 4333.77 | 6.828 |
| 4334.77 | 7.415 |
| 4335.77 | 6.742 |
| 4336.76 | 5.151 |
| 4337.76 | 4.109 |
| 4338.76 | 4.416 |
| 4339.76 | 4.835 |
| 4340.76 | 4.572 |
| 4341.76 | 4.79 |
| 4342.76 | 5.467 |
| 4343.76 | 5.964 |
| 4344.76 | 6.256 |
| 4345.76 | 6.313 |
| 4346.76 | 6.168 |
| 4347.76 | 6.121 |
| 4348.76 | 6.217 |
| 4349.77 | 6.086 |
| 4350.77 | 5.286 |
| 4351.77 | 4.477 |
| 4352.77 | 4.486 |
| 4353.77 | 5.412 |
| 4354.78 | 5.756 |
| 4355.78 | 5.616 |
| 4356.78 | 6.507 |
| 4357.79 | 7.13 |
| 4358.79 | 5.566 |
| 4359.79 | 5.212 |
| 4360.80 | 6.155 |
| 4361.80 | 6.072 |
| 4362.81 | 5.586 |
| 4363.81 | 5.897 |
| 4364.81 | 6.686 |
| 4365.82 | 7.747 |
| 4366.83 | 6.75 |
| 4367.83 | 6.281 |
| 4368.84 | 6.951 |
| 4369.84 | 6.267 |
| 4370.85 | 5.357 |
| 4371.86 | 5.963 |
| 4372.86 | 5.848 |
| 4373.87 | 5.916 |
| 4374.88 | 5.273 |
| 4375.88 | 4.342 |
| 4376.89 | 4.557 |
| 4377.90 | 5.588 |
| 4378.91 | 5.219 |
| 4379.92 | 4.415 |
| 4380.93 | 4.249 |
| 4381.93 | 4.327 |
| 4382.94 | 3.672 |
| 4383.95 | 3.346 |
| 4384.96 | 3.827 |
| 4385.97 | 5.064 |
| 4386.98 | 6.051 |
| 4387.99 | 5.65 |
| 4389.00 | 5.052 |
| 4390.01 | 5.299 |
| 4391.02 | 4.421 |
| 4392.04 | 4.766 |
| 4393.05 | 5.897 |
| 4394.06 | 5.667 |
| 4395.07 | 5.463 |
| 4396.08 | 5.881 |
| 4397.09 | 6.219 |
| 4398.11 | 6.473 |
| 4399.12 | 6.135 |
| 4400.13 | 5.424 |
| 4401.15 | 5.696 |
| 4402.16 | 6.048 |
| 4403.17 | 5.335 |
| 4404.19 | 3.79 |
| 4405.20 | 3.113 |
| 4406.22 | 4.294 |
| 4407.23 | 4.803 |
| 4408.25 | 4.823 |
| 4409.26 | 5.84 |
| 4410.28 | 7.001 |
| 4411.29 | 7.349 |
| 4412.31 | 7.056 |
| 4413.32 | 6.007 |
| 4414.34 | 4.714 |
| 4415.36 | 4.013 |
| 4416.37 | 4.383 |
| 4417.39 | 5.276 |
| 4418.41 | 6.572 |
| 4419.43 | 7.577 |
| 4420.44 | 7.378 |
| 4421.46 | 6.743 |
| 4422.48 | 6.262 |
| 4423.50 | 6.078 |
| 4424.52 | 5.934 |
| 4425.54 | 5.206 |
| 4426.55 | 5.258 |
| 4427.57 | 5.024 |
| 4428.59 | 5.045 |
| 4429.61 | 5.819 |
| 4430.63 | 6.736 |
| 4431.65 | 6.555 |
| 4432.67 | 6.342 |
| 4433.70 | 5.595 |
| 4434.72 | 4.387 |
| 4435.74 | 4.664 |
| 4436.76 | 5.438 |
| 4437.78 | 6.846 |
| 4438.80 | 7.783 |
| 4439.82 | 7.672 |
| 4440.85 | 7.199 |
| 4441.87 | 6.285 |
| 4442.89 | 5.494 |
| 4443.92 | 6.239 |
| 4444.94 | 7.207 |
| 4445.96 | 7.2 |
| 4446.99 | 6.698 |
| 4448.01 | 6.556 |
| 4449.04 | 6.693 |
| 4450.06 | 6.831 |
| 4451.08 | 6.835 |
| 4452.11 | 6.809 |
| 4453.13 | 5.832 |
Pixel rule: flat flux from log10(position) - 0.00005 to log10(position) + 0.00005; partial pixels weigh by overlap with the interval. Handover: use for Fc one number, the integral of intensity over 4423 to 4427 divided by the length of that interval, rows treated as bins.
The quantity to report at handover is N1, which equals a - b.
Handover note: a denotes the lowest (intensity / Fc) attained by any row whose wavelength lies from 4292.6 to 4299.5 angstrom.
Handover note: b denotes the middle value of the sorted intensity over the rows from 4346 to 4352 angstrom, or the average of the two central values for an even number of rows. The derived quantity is -5.5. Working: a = 0.64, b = 6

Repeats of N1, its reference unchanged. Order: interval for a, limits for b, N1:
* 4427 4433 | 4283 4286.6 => -3.3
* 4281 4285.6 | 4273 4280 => -2.5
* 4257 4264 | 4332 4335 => -6.3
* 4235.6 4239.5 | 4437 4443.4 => -6.4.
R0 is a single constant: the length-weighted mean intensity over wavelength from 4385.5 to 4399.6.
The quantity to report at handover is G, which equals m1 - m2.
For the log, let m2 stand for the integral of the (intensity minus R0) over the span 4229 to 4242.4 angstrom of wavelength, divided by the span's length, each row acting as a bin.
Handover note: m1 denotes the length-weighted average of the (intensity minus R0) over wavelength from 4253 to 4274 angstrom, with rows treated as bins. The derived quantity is 1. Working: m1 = -1.7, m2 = -2.4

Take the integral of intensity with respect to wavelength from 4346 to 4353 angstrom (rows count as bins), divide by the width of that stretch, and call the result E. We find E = 5.6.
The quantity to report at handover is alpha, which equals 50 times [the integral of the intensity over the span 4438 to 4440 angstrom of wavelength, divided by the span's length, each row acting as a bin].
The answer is 381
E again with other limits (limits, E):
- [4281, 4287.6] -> 4.1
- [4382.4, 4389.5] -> 4.7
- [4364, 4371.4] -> 6.5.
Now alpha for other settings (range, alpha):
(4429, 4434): 310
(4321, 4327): 226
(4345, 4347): 313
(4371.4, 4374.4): 295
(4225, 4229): 24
